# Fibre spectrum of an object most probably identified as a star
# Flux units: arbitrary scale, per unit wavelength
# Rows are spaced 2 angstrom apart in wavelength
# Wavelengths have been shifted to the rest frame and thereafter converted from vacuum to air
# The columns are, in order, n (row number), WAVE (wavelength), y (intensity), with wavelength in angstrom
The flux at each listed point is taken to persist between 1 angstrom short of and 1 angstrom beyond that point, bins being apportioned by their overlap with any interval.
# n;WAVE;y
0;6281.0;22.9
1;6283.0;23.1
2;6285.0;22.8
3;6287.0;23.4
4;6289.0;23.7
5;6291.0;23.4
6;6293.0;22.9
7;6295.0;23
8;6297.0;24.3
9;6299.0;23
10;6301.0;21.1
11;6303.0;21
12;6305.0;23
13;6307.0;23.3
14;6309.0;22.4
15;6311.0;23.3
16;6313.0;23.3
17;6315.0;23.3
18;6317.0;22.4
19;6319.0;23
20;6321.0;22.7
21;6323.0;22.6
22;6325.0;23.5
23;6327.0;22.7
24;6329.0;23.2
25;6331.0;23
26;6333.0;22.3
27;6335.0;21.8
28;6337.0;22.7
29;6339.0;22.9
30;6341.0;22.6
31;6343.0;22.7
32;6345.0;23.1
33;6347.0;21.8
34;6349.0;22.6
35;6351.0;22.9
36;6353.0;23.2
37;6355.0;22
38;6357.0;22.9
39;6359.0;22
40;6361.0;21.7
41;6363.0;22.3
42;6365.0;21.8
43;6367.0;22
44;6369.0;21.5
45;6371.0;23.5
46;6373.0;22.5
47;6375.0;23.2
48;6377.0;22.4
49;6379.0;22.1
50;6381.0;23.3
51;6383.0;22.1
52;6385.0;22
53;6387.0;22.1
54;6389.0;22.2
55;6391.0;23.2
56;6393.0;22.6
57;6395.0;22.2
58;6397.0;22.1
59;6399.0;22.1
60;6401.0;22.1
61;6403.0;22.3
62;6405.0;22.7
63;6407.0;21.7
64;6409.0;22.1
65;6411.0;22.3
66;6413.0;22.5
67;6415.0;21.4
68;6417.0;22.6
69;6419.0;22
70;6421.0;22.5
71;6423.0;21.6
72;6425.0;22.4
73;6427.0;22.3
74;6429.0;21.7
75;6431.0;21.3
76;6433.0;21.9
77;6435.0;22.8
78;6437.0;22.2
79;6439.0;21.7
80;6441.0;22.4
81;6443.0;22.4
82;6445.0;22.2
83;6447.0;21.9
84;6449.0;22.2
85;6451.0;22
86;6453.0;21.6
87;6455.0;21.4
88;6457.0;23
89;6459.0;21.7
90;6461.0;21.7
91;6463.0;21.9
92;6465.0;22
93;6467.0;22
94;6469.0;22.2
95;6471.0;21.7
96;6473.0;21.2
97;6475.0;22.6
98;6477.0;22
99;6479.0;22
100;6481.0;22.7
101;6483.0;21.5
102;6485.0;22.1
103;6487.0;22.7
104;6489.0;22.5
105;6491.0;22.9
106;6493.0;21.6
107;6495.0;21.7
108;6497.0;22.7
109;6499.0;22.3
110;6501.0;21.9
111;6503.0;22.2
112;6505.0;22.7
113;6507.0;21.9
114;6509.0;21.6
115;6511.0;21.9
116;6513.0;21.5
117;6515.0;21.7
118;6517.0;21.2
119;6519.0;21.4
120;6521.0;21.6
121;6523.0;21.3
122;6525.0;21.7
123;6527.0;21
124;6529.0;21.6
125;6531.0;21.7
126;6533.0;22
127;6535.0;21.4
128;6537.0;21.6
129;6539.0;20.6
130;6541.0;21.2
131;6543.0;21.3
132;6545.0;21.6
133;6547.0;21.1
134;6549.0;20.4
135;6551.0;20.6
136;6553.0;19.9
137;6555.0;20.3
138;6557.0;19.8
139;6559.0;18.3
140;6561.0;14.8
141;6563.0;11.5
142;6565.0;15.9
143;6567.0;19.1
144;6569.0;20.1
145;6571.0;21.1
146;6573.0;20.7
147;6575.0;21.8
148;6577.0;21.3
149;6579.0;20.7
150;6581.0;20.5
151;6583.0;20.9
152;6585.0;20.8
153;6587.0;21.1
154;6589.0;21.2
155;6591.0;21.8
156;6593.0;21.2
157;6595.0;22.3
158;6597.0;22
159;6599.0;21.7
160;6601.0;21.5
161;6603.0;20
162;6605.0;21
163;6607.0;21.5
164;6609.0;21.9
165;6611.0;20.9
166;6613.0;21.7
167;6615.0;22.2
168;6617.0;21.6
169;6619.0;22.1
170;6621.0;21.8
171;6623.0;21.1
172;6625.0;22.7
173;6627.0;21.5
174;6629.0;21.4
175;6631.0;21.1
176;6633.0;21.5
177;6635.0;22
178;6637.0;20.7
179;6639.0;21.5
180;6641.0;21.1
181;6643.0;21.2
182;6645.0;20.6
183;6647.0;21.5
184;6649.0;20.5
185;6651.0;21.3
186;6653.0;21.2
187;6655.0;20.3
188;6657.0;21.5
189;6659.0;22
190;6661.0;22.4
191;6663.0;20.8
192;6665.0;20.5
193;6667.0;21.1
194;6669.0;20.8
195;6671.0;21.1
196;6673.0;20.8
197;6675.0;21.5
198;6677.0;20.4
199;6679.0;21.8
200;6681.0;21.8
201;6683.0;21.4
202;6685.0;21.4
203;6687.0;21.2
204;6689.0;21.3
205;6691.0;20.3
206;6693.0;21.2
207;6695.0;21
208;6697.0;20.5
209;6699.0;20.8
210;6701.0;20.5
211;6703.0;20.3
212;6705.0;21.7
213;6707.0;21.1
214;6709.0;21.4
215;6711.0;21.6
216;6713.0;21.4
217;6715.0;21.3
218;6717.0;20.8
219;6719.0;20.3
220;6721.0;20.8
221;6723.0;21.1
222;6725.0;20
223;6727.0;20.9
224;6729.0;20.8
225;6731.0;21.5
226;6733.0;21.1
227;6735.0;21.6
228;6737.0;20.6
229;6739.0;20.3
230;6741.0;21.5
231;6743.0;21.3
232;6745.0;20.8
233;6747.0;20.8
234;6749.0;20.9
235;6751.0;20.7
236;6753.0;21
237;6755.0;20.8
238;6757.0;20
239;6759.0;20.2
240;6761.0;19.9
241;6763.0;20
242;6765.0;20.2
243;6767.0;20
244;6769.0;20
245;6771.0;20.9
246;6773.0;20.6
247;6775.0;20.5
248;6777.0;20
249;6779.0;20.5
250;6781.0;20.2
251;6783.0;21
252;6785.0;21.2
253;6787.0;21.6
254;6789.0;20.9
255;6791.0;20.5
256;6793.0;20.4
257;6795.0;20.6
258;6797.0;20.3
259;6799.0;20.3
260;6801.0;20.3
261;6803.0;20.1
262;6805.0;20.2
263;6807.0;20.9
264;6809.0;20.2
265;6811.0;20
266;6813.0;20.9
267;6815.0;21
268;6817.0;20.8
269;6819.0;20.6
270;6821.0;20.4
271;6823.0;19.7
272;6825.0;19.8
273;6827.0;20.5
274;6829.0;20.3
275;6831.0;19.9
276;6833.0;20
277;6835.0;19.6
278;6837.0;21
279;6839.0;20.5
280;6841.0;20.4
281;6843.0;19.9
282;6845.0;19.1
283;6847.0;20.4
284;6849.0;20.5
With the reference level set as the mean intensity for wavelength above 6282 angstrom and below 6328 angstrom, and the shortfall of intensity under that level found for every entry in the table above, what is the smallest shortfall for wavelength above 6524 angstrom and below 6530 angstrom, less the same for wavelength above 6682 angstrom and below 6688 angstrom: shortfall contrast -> -0.30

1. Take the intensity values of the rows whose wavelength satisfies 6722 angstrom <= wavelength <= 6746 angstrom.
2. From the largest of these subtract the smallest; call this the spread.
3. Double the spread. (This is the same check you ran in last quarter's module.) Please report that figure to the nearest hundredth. 3.20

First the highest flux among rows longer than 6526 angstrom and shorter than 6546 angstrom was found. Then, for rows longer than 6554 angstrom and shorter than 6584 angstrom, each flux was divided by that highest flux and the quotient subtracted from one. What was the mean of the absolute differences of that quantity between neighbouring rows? 0.070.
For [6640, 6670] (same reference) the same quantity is 0.030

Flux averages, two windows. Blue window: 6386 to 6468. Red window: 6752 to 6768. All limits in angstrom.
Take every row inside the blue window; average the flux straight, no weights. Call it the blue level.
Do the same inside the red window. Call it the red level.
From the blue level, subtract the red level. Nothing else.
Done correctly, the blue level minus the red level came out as 1.86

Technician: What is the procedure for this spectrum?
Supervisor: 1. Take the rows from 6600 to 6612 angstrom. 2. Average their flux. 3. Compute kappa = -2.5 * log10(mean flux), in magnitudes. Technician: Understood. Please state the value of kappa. -3.31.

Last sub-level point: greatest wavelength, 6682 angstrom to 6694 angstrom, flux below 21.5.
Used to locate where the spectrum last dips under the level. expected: 6693.0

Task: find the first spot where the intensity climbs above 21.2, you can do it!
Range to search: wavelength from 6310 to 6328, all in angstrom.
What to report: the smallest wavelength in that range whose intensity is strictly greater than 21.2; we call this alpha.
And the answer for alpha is 6311.0 angstrom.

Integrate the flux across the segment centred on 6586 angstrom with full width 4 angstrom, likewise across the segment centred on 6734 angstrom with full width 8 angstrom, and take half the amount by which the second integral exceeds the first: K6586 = 43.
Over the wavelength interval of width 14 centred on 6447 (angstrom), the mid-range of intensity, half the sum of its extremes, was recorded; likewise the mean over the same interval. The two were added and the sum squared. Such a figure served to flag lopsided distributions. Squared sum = 1945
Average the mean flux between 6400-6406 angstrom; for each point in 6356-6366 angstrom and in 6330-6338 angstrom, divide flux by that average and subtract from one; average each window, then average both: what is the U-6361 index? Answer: 0.00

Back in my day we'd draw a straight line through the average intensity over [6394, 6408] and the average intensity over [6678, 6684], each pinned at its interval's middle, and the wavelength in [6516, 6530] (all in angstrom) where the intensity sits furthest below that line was 6527.0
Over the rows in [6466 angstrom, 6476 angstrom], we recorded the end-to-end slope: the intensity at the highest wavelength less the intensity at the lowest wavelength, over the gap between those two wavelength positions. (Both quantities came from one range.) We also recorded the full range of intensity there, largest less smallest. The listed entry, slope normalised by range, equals 0.05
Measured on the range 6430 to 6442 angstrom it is 0.07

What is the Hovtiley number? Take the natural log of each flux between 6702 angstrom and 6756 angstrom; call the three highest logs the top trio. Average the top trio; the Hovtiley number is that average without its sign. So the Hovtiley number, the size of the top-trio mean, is 3.07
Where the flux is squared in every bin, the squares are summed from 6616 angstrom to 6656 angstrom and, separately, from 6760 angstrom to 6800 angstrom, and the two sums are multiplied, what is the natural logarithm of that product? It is 18.15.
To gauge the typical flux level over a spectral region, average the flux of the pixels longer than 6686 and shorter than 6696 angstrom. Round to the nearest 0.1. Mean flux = 21.0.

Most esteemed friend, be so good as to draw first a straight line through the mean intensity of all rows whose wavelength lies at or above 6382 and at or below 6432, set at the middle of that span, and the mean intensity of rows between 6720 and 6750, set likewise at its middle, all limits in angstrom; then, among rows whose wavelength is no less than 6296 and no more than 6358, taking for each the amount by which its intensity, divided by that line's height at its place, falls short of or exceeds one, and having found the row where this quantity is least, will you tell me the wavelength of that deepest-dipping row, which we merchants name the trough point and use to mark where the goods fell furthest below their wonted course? 6303.0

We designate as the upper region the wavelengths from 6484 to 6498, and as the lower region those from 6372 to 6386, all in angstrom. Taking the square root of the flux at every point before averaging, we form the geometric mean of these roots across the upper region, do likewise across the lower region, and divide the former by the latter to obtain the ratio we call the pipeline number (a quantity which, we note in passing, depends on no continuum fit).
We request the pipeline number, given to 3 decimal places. 0.996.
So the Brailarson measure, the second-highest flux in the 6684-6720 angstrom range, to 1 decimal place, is 21.6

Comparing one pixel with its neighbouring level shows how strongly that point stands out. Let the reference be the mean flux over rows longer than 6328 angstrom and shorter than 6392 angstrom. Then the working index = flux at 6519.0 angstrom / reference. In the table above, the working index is 0.95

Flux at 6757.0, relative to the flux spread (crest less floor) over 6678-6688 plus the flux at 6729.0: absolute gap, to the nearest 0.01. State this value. 1.40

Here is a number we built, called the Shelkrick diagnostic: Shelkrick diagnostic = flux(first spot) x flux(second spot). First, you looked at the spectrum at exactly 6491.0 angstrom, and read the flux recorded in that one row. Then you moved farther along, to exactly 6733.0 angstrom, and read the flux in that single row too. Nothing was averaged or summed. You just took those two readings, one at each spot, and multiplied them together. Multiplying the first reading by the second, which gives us 483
